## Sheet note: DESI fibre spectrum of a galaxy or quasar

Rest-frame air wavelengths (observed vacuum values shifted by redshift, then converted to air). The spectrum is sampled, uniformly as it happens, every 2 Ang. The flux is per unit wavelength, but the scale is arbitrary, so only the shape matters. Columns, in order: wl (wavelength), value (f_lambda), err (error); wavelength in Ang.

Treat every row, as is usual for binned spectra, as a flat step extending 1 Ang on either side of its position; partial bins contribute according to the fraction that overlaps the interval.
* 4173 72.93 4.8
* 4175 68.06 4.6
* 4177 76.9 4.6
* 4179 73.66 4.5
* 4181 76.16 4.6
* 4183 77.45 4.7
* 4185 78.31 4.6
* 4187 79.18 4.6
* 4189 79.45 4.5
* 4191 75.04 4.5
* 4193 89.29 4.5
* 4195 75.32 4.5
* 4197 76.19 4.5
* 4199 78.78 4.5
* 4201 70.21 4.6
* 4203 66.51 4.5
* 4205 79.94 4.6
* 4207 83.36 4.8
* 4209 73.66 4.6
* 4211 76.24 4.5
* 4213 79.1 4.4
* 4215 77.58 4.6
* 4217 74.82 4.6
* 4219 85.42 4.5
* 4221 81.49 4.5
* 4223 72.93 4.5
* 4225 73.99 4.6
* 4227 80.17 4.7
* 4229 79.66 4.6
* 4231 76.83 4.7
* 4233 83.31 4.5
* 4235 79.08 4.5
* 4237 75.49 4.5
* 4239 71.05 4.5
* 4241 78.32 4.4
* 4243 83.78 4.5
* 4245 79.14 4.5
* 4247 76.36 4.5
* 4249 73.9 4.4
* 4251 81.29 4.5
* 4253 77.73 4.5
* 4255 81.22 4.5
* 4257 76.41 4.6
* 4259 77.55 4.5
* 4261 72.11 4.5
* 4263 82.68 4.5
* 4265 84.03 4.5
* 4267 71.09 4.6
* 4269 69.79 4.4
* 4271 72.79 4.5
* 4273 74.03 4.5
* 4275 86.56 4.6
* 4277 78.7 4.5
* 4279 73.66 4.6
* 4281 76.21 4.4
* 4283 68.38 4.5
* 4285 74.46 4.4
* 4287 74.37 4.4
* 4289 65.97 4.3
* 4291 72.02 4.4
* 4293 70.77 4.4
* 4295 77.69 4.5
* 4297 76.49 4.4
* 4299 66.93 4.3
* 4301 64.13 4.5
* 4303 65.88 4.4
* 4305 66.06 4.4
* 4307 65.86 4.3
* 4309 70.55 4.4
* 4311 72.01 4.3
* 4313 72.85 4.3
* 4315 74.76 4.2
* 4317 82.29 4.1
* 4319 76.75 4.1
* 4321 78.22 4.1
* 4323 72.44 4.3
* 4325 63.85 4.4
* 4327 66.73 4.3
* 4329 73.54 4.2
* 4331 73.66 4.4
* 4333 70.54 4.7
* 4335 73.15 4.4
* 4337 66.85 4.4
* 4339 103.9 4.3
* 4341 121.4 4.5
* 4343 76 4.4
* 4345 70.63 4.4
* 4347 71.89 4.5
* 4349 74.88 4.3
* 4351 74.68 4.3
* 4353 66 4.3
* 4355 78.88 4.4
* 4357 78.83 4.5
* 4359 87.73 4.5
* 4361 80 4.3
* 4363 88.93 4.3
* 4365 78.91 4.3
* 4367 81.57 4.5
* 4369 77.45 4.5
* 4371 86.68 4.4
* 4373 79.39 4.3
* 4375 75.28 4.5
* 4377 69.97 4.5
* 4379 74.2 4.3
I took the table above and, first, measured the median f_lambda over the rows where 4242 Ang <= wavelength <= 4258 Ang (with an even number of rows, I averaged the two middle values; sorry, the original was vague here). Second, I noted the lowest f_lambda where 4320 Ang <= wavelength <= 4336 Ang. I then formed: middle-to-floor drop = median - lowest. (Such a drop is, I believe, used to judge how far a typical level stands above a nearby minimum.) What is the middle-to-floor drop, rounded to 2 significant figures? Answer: 15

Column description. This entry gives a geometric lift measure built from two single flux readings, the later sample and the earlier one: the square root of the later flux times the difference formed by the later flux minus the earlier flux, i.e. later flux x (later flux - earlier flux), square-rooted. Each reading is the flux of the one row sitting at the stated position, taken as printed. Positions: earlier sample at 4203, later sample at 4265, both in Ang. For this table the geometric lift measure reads 38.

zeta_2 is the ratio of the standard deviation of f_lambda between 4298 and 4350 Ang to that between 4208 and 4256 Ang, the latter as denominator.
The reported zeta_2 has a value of 3.4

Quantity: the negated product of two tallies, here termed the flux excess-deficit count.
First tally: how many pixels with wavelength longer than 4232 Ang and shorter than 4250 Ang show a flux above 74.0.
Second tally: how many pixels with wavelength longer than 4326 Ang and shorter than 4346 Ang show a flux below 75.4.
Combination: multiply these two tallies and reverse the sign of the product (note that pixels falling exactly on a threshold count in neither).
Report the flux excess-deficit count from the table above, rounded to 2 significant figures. -49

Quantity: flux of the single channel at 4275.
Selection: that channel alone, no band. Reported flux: 86.56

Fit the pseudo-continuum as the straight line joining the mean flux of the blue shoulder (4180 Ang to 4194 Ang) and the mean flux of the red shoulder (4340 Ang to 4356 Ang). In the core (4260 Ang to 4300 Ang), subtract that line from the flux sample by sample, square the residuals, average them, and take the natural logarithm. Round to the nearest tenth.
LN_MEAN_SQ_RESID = 4.0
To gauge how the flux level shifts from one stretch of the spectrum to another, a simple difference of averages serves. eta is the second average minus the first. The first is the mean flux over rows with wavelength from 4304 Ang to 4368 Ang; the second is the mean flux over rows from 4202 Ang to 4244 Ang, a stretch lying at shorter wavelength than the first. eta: 1.1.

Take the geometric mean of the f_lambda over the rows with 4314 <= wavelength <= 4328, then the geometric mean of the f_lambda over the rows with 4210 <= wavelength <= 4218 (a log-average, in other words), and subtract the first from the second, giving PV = 3.6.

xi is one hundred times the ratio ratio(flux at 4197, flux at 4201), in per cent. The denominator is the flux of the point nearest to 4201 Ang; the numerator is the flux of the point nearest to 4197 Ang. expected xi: 109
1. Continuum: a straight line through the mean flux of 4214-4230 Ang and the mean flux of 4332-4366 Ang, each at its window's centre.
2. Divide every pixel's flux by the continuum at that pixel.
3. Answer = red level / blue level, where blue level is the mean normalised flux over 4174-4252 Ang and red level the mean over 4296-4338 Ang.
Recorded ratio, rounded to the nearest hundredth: 0.90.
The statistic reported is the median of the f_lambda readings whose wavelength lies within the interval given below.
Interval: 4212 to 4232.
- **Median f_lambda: 78.3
